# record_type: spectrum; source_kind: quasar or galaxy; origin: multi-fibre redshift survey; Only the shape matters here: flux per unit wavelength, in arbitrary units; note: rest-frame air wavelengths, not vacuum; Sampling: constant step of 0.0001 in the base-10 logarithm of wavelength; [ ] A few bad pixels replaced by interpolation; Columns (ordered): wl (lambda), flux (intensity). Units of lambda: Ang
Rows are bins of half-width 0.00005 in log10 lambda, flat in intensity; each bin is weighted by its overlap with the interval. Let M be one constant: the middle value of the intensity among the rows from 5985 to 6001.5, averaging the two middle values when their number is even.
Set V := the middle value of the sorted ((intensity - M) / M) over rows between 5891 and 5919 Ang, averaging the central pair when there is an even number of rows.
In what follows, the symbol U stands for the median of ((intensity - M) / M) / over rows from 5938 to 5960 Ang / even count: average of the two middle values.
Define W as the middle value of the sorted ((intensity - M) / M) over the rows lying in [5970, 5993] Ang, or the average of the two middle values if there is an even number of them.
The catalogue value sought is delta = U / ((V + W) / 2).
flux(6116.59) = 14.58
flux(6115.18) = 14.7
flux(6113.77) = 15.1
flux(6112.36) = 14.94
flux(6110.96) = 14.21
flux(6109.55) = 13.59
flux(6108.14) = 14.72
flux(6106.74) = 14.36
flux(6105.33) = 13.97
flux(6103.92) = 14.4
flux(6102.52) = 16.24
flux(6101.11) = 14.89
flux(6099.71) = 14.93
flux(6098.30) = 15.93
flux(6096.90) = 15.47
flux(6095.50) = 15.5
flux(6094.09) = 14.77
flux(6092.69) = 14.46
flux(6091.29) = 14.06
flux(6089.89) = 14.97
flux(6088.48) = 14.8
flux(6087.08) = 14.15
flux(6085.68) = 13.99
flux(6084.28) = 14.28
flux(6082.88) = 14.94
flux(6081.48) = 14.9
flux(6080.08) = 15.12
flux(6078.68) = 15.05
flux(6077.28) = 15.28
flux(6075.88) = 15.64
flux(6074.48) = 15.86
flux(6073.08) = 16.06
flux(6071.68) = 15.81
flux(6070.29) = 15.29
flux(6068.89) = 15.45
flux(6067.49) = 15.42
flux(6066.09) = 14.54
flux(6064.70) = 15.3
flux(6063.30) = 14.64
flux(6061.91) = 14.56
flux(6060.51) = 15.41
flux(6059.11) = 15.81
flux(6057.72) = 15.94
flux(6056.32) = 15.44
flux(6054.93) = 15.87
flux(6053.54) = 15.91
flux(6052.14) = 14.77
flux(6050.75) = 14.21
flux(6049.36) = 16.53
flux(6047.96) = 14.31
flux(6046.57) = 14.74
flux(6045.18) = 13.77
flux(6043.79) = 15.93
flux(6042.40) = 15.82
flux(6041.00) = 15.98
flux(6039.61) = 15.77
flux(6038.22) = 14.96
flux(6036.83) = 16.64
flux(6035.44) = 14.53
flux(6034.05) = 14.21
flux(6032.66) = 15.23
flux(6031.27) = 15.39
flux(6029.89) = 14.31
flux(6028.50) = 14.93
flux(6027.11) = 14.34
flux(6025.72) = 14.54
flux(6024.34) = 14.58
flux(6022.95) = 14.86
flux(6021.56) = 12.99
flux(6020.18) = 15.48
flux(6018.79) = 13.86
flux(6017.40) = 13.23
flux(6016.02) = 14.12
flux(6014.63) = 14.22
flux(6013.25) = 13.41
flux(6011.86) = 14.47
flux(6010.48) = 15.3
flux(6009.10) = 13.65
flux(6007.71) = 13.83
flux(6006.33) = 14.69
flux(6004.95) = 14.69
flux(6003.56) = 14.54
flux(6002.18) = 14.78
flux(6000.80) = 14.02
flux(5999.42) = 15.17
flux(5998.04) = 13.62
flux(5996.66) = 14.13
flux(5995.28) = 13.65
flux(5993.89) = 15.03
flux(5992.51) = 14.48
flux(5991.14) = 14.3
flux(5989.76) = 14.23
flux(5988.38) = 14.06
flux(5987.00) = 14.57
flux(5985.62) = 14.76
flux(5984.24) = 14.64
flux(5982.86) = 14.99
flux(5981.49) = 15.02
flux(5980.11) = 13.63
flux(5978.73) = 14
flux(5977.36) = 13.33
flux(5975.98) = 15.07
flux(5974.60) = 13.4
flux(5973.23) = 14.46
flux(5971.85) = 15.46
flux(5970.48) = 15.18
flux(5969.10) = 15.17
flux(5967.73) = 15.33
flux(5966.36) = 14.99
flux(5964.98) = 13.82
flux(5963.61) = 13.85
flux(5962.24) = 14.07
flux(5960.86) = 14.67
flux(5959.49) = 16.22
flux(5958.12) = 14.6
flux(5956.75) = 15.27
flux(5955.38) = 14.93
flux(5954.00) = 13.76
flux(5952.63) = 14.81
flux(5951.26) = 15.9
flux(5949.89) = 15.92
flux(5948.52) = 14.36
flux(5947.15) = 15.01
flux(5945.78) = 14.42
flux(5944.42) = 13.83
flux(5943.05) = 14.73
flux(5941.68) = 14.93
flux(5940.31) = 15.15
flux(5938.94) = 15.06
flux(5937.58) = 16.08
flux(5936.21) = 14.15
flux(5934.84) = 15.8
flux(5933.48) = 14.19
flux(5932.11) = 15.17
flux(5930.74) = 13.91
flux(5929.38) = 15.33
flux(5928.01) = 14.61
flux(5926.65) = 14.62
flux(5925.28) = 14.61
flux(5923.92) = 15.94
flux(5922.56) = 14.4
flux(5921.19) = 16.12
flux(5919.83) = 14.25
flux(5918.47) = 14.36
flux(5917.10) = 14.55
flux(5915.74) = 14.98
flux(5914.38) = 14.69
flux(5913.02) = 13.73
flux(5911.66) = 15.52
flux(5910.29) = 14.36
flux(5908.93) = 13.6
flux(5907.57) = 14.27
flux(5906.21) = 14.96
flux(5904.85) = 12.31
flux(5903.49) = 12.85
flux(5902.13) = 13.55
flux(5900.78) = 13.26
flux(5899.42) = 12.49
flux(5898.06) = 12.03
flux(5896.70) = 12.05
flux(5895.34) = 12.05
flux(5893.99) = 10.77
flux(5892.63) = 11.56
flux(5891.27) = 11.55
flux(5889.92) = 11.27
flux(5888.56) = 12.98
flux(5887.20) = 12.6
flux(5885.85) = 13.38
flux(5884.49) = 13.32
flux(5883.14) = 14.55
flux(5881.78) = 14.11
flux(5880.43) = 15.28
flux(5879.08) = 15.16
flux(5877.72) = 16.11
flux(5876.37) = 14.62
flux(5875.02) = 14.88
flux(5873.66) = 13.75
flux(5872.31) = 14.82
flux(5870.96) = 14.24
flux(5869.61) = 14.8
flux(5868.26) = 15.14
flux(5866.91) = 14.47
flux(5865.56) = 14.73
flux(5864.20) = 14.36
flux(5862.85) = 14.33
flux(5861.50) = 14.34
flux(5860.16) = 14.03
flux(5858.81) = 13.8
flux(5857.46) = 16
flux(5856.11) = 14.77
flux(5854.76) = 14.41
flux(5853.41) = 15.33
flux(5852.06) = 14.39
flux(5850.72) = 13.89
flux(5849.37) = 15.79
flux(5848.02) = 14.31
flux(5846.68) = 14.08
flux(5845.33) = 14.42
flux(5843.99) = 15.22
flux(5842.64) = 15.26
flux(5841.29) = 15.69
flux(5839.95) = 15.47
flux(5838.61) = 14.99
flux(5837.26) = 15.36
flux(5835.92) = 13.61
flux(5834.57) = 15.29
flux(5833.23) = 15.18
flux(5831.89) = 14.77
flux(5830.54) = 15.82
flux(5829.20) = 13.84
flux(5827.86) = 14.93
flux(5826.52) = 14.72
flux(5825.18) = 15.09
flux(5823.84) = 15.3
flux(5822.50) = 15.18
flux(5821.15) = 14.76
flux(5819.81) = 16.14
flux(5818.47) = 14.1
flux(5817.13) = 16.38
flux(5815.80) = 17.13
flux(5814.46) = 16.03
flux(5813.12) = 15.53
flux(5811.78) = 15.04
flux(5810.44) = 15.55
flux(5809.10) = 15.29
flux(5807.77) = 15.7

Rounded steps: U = 0.047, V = -0.05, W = 0.015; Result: -2.7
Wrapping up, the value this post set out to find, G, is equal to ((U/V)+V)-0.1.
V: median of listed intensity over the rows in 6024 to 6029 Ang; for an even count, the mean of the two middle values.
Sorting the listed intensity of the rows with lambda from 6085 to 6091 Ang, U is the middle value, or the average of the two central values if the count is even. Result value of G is 15.5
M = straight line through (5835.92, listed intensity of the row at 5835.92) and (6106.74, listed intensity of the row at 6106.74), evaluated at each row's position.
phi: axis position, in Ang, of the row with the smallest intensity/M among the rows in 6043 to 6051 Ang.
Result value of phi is 6045.18 Ang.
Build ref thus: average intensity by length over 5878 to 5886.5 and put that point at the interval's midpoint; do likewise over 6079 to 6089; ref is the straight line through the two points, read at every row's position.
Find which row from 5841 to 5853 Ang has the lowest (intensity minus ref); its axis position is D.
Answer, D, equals 5850.72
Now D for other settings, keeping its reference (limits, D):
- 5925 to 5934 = 5930.74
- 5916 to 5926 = 5919.83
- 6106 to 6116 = 6109.55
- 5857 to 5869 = 5858.81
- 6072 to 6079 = 6078.68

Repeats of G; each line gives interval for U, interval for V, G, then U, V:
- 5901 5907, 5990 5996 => 15.2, 13.2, 14.4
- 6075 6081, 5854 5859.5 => 15.5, 15.2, 14.6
